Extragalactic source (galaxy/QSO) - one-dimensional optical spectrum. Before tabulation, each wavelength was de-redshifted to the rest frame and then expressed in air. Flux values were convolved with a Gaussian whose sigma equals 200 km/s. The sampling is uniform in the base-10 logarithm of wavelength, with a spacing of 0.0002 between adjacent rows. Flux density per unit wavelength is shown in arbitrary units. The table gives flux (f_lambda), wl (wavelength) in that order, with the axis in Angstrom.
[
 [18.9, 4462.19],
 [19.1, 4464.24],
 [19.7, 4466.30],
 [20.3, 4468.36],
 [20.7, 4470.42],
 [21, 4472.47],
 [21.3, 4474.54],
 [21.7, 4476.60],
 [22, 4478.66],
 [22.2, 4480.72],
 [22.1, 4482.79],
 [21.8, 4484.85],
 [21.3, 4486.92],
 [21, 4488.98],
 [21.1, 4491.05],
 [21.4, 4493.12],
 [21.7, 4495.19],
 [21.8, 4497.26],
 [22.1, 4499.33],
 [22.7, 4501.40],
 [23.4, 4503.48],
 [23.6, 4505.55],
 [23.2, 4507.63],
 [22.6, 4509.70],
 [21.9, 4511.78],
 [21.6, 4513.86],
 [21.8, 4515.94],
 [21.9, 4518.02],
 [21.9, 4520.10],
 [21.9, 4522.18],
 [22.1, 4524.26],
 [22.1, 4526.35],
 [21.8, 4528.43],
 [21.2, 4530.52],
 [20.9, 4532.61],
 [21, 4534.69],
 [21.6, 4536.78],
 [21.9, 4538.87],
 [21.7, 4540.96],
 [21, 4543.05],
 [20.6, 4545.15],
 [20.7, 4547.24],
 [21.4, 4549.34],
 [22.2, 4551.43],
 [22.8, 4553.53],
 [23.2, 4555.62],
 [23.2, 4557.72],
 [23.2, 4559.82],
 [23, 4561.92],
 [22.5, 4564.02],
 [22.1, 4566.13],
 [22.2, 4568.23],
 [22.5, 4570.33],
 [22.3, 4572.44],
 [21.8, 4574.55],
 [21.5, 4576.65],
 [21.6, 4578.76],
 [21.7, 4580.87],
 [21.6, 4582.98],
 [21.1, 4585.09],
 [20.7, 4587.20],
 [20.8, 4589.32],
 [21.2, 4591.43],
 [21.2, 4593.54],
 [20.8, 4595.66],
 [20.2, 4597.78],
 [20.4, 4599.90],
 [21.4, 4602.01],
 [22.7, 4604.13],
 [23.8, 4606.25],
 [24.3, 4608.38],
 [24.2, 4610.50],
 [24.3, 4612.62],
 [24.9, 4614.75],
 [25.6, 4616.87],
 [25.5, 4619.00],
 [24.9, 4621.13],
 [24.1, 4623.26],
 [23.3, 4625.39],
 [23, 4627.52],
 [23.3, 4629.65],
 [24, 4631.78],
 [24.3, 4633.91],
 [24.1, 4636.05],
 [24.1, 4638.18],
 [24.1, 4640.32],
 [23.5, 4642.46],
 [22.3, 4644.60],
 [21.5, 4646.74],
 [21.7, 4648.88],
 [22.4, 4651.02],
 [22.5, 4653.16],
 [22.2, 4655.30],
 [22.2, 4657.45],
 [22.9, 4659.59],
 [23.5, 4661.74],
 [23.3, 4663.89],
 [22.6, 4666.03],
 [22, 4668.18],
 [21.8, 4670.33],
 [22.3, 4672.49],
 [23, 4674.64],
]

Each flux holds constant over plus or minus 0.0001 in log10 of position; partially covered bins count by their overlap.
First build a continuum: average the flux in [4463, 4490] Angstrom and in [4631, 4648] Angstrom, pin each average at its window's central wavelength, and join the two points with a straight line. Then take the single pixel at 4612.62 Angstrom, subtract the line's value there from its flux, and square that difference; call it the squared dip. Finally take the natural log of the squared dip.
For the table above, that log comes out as 0.4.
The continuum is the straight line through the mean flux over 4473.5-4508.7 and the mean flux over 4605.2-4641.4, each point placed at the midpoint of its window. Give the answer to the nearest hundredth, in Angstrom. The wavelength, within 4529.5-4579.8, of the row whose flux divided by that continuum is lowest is 4545.15 Angstrom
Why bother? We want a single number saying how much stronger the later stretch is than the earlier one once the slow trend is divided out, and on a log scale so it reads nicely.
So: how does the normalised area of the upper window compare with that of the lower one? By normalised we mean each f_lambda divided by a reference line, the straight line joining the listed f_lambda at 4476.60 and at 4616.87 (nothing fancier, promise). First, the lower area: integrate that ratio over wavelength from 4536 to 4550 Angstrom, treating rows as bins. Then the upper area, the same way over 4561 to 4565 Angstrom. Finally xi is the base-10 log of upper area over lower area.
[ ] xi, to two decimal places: -0.52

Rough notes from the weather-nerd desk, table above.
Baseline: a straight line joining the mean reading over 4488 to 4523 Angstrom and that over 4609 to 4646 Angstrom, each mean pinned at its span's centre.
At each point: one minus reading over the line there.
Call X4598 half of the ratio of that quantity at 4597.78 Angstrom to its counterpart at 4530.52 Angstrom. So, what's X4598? 1.2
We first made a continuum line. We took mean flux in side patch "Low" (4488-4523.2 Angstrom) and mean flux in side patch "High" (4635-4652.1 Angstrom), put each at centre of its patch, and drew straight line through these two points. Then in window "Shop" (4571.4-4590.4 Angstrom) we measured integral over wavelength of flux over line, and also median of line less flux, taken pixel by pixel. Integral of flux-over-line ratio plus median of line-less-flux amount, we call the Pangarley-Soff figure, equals 19.0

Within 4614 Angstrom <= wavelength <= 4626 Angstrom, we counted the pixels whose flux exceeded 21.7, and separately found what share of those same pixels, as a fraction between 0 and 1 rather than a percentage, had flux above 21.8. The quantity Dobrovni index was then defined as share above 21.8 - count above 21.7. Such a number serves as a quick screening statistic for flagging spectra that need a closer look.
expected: -5.0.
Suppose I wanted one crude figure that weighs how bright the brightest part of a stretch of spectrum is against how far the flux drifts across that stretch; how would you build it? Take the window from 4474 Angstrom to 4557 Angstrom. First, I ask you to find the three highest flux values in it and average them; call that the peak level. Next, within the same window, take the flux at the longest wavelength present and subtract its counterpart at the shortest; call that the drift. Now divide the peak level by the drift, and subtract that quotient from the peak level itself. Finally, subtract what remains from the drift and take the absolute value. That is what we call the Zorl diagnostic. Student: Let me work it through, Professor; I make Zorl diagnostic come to 9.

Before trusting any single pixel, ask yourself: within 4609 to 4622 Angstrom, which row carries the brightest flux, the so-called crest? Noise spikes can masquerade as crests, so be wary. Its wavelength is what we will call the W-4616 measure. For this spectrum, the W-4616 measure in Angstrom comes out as 4616.87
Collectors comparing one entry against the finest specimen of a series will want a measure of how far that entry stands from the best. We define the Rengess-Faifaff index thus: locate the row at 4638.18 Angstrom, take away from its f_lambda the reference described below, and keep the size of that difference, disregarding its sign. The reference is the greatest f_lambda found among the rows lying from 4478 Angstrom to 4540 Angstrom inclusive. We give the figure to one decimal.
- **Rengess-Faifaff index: 0.5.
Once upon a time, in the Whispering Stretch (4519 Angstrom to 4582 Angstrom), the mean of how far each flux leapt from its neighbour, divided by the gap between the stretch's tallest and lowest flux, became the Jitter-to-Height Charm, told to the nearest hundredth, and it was 0.12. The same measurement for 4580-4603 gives 0.25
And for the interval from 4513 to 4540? 0.19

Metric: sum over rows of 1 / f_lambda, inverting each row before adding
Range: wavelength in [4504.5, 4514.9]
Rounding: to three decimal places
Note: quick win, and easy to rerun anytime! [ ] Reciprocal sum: 0.222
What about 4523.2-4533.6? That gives 0.231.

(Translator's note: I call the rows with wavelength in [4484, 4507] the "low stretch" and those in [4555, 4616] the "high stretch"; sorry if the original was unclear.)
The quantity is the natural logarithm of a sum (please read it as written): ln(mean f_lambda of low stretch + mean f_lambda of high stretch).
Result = 3.79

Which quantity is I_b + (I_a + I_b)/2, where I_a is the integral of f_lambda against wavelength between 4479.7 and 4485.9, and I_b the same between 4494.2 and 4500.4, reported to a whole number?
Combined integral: 272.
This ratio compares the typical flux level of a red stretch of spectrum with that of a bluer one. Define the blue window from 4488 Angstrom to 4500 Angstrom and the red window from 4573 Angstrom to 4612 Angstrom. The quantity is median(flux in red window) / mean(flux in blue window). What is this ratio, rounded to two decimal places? 1.00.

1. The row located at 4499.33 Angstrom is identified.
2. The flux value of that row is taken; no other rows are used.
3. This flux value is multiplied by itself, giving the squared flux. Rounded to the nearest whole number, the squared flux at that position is 488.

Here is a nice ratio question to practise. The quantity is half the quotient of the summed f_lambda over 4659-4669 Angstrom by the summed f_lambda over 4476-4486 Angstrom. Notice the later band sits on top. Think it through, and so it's 0.520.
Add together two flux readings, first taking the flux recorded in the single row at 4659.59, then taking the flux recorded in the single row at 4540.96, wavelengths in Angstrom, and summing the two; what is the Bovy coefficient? 44.6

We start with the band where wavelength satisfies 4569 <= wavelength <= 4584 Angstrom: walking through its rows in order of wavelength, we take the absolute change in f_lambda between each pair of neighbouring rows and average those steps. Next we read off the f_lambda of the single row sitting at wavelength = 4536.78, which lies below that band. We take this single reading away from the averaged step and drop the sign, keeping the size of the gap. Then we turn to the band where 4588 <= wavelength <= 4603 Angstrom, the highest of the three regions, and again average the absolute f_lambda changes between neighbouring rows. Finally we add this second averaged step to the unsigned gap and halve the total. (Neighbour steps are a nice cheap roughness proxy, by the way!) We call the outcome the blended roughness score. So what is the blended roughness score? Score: 10.9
